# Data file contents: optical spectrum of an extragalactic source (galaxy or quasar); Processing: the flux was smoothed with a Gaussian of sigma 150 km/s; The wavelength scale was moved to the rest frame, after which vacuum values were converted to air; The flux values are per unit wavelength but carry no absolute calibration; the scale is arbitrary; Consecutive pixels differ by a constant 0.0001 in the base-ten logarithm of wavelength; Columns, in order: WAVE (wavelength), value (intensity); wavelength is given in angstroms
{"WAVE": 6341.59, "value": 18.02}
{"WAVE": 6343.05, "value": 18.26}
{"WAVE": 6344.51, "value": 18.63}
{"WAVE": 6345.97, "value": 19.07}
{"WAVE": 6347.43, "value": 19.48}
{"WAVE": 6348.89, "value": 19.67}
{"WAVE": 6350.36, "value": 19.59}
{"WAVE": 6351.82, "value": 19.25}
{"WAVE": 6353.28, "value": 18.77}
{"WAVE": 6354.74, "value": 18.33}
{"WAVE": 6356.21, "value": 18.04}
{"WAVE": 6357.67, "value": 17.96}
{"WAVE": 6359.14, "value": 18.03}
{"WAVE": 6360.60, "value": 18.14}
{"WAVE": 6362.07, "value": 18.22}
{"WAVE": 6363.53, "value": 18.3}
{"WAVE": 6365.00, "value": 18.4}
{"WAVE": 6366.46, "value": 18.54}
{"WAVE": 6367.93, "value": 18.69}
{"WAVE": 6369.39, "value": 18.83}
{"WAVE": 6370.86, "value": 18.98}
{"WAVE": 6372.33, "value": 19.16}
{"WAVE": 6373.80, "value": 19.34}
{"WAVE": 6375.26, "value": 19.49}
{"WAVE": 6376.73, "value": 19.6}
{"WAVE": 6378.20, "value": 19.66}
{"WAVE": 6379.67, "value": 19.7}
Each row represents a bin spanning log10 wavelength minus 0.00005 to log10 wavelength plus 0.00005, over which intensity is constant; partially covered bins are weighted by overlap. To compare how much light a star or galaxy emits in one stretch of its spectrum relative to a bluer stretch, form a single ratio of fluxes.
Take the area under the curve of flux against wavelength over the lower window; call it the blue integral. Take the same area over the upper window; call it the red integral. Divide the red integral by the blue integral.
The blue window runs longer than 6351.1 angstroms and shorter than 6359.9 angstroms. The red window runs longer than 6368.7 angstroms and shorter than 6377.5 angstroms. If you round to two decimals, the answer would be 1.05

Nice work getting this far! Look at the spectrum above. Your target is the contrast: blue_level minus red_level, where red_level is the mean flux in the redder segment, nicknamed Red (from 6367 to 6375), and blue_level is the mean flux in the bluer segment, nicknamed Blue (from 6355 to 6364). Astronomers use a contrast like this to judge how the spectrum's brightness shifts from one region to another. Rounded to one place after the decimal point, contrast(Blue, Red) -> -0.9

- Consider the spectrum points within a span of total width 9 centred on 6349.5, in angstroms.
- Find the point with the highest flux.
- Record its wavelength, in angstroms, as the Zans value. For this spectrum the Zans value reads 6348.89 angstroms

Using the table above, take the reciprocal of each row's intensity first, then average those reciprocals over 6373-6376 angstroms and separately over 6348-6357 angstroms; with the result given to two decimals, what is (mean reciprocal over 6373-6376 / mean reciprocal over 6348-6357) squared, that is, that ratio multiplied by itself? 0.95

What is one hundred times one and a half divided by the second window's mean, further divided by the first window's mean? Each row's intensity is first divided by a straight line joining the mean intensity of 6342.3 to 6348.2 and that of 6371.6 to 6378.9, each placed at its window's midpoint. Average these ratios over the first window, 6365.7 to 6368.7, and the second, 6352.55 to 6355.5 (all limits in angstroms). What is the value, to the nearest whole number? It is 159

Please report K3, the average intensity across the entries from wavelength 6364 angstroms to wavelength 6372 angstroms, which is 18.69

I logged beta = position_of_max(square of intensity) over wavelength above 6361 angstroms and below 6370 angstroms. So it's 6369.39 angstroms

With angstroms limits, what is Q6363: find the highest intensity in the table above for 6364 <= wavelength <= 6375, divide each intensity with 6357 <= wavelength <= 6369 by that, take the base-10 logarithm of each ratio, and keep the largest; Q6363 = -0.015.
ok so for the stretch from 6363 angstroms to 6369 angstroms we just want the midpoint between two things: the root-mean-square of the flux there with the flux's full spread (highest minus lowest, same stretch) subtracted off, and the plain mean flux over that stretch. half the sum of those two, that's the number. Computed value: 18.3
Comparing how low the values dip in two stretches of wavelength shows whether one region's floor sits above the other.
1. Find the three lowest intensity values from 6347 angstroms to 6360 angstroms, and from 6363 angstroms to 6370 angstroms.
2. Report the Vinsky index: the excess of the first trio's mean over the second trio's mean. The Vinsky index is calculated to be -0.4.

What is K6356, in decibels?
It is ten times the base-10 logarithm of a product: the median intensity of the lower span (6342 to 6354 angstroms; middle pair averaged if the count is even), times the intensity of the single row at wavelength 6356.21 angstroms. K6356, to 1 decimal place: 25.4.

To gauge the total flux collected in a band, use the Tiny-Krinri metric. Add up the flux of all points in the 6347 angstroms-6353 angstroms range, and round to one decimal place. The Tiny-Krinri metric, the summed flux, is 78.0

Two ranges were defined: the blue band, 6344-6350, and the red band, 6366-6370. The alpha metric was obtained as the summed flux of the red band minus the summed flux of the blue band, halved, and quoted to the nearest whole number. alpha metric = -10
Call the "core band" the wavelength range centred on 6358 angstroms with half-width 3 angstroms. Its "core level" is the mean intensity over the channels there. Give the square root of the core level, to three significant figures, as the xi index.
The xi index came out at 4.25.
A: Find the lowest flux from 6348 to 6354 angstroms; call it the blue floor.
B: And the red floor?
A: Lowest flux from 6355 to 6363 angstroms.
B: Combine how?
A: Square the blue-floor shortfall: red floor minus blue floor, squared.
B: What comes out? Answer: 0.66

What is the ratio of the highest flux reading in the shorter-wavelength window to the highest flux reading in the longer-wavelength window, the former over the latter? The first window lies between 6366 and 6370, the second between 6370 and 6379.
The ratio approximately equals 0.96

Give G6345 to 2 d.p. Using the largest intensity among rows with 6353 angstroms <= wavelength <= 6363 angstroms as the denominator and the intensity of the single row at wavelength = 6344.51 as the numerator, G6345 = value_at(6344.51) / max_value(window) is 0.99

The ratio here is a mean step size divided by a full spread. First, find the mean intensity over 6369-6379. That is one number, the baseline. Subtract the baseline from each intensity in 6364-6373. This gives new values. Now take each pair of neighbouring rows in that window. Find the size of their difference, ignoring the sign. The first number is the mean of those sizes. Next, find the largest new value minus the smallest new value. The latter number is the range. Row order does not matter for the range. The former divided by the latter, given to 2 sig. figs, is 0.20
